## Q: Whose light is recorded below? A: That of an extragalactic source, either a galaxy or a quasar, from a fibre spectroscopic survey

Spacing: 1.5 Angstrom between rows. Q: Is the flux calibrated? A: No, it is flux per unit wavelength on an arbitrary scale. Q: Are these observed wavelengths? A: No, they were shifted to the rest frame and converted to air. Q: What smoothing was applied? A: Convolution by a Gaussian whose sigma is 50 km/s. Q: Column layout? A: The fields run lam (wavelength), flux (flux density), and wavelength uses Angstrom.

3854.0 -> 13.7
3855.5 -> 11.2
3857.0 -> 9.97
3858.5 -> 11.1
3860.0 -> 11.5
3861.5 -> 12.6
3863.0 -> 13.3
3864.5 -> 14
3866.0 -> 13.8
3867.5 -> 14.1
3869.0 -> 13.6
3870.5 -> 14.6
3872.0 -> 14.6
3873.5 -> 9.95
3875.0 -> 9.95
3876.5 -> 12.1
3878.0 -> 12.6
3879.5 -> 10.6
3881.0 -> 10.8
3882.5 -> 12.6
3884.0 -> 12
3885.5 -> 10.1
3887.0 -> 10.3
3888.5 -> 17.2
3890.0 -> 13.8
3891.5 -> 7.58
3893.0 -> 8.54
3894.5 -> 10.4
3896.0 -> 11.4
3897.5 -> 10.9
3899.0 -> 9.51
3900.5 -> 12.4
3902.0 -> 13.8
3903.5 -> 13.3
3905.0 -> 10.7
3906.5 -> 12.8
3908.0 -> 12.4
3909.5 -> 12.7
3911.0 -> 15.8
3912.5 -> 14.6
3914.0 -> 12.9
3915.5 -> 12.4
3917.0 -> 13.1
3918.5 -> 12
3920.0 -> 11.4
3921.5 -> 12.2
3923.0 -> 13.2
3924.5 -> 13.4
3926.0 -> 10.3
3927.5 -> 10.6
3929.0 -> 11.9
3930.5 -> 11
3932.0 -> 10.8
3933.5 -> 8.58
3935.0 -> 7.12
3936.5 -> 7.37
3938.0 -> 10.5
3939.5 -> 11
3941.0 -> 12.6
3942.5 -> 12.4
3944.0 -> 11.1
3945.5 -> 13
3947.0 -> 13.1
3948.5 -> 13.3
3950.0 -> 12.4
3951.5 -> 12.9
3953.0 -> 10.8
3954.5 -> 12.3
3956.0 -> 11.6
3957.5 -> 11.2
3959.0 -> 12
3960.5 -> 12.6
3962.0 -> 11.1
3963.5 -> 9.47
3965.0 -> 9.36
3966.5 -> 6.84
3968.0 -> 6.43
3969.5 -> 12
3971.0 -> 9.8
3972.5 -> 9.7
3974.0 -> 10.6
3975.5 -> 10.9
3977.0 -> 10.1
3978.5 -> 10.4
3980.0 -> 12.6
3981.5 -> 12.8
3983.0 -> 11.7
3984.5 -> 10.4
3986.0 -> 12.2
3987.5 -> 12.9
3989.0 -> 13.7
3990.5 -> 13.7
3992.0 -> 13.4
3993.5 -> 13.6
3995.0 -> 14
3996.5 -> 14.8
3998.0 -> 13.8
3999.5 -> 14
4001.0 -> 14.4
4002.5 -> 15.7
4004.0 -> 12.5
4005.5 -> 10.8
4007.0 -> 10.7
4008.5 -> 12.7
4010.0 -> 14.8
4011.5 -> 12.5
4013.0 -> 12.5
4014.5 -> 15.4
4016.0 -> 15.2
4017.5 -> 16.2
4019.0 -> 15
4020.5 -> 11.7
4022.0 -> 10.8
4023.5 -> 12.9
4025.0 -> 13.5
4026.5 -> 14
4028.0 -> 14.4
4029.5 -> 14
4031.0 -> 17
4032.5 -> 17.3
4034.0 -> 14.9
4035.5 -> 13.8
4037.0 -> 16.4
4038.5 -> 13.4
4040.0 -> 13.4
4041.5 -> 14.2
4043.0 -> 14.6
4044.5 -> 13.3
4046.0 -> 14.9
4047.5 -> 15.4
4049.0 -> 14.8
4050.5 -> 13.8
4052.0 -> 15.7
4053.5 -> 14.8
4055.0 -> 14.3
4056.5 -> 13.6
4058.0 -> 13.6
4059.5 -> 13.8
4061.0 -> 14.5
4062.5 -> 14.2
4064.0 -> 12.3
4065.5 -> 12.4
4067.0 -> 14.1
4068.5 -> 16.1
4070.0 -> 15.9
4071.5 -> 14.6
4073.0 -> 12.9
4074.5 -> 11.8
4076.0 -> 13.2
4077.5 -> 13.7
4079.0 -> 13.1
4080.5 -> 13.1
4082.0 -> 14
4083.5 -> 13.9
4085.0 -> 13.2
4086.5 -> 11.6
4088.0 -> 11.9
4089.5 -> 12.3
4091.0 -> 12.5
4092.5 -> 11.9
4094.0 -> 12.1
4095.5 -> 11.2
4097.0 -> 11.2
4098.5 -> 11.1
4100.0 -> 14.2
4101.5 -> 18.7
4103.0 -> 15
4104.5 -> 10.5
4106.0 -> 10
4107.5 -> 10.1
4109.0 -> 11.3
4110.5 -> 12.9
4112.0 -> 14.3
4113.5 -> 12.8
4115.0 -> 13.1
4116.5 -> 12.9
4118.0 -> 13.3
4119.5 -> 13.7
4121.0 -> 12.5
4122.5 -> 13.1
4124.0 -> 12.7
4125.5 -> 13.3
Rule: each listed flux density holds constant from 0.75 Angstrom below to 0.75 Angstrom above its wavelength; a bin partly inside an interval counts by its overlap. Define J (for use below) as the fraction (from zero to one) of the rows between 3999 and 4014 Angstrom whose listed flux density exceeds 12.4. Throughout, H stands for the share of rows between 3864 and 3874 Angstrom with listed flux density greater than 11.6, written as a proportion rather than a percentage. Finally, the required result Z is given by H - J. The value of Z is 0.06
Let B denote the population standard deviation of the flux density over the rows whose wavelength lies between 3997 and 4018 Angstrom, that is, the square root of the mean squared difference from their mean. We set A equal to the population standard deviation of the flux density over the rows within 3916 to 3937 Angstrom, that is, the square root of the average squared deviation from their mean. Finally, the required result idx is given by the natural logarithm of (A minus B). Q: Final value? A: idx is -1.35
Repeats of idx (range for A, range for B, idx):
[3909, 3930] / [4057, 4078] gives -1.67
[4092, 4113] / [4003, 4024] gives -0.69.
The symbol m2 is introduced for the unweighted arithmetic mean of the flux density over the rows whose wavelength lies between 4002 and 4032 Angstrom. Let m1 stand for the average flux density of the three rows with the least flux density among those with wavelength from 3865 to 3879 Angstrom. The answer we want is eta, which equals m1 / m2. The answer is 0.783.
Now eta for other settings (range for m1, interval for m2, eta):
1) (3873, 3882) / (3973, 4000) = 0.811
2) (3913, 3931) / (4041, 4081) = 0.758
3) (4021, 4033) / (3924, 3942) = 1.189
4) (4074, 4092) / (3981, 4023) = 0.886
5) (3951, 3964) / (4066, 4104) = 0.784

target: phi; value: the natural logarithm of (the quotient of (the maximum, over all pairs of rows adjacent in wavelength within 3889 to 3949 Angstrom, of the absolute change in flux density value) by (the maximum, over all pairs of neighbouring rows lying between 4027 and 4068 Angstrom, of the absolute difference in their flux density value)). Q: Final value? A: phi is 0.7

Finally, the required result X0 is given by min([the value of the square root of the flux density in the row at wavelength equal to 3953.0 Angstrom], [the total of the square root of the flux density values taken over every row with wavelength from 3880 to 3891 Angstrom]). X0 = 3.29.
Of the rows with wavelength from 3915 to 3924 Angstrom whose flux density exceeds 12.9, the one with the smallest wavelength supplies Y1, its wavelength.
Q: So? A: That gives 3917.0 Angstrom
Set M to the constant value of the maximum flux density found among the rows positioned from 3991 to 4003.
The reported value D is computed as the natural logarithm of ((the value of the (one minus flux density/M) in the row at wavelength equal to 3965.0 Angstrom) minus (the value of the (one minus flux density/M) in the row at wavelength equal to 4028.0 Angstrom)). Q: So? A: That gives -1.1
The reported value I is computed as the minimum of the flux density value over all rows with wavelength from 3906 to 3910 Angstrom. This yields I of 12.4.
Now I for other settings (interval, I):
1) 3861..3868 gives 12.6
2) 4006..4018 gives 10.7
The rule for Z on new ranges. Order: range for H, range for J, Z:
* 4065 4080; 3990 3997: 0.00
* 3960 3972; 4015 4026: -0.46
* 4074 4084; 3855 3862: 0.80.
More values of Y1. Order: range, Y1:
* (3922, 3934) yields 3923.0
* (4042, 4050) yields 4043.0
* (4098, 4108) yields 4100.0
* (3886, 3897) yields 3888.5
